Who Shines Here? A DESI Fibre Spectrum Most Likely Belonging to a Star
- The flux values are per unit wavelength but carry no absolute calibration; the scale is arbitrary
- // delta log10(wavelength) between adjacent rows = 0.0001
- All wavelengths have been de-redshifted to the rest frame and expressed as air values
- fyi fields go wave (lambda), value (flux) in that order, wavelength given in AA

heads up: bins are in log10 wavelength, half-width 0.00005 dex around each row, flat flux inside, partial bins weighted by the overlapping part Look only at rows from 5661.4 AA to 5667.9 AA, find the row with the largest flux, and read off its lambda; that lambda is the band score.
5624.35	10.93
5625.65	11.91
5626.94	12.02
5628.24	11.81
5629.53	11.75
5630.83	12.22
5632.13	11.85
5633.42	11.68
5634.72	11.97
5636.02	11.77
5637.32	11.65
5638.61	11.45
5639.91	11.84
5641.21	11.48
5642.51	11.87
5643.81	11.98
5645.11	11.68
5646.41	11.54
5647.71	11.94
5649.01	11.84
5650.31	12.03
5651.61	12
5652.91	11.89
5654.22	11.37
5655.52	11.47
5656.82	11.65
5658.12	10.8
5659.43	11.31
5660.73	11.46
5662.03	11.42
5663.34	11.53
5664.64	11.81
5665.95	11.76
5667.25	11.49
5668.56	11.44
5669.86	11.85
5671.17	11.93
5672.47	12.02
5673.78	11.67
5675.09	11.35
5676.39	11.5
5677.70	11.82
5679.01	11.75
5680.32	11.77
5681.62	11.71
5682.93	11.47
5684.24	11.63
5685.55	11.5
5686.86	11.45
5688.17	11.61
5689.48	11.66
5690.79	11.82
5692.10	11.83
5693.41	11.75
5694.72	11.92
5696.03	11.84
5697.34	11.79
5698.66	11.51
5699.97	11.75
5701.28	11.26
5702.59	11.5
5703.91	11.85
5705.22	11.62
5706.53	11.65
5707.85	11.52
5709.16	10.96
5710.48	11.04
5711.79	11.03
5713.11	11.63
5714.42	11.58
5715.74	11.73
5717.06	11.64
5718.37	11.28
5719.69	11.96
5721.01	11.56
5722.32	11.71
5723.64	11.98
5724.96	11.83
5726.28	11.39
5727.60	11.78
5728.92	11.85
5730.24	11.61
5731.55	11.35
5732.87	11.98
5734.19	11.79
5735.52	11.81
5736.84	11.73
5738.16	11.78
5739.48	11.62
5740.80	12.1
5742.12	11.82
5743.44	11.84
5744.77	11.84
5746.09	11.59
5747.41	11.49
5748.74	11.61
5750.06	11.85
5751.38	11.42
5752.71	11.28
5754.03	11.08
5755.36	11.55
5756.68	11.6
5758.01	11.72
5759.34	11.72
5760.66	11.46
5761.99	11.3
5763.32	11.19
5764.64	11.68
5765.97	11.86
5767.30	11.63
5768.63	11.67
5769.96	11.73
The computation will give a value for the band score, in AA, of 5664.64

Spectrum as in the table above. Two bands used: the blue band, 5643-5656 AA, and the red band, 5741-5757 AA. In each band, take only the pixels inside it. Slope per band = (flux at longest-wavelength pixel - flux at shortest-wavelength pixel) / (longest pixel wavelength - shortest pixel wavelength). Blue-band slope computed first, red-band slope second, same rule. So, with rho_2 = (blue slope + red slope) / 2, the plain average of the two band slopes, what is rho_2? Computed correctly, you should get -0.029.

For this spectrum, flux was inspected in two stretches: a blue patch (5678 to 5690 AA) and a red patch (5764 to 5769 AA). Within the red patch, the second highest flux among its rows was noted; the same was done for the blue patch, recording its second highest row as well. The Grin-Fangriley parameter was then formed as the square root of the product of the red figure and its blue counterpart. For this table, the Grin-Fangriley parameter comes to 11.7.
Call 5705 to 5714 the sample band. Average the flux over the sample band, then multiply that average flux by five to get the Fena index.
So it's 56.7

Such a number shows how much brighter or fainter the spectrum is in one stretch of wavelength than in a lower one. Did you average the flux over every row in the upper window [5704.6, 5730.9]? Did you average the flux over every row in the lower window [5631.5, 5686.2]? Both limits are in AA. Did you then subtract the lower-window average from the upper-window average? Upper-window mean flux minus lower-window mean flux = -0.10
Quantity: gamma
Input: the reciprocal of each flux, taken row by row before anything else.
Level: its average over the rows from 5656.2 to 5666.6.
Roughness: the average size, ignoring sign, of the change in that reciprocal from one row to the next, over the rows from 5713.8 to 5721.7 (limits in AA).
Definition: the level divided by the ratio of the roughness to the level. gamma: 3.06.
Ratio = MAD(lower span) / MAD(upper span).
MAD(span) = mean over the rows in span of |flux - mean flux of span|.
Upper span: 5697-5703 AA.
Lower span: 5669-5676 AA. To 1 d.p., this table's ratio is 1.2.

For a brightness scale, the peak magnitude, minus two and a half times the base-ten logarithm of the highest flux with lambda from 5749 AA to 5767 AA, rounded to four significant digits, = -2.685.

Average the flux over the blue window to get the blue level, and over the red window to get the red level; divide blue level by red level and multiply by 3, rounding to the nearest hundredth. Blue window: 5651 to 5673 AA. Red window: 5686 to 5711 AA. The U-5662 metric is 3.00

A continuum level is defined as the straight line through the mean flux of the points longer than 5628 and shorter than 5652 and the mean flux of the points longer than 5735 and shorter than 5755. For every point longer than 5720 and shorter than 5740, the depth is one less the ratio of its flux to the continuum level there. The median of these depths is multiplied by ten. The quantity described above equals -0.084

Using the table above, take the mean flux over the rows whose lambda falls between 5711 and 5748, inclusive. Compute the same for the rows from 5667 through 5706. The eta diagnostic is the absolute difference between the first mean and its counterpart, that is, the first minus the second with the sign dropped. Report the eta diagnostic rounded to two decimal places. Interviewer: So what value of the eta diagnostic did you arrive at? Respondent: 0.02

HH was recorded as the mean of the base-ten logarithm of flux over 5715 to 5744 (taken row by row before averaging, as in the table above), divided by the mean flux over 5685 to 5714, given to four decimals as 0.0924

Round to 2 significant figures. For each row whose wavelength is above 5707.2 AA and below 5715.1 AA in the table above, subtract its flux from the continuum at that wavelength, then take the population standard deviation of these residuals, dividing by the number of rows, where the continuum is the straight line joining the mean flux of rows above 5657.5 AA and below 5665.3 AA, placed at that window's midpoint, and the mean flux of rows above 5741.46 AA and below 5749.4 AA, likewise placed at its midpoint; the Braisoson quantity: 0.28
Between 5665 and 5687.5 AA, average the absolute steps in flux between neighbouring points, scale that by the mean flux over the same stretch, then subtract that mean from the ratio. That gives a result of -11.6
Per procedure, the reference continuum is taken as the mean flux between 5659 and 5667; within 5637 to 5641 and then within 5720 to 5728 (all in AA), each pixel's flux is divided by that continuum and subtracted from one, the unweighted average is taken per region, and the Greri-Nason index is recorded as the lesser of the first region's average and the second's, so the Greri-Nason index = -0.014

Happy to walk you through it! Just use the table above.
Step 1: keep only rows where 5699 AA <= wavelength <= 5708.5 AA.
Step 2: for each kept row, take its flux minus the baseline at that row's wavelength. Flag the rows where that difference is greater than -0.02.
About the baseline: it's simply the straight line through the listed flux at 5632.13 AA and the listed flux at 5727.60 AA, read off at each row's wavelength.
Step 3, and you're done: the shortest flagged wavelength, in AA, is 5703.91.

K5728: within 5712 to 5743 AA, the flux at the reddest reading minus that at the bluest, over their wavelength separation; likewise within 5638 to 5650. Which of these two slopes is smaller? 0.007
